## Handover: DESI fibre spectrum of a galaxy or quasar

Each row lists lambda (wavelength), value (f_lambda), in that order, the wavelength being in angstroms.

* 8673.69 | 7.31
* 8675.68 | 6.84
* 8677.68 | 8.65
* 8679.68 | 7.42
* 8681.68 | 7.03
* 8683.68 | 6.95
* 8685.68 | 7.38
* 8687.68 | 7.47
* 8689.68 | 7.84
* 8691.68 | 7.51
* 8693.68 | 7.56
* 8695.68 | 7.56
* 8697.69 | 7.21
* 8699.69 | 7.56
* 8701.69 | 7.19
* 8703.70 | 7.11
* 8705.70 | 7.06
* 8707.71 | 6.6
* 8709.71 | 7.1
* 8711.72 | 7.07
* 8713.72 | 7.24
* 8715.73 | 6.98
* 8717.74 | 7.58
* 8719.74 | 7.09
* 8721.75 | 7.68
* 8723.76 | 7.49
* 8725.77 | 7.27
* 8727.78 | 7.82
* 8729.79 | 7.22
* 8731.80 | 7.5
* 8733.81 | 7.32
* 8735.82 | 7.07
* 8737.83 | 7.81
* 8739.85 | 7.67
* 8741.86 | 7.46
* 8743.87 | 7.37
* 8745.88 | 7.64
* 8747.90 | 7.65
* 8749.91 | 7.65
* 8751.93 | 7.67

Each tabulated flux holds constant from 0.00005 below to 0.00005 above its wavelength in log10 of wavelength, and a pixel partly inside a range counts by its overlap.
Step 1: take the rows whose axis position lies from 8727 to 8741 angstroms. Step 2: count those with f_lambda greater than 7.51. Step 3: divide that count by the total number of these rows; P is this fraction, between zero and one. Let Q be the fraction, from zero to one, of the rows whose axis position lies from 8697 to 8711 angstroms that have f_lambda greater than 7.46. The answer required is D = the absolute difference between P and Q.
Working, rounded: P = 0.4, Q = 0.14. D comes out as 0.29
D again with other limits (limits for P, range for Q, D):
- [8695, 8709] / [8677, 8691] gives 0.14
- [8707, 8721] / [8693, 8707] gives 0.29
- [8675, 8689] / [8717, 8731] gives 0.43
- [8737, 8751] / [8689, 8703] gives 0.00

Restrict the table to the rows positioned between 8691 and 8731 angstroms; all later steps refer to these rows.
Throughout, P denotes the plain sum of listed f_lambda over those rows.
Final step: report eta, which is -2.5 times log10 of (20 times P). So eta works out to -8.7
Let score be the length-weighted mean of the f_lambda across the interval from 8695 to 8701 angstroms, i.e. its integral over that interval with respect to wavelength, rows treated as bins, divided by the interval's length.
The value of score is 7.4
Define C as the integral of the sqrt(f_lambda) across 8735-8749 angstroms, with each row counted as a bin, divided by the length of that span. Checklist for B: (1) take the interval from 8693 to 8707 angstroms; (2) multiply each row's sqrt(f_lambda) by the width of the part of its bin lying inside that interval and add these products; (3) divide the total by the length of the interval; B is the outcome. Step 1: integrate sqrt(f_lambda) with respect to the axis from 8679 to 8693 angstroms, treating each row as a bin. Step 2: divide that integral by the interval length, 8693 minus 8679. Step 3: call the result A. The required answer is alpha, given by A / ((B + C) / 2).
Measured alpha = 1.00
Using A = 2.715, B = 2.70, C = 2.74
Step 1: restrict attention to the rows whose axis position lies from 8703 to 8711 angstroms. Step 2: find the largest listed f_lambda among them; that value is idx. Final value 7.11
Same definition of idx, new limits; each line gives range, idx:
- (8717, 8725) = 7.68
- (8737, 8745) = 7.81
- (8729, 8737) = 7.5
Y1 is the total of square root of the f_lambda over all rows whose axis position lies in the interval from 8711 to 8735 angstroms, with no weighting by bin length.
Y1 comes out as 33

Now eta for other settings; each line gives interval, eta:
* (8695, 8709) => -7.5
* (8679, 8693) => -7.5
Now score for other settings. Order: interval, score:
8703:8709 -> 6.9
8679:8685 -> 7.1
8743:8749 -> 7.6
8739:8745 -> 7.5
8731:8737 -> 7.3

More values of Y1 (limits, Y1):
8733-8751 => 25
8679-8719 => 54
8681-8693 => 16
